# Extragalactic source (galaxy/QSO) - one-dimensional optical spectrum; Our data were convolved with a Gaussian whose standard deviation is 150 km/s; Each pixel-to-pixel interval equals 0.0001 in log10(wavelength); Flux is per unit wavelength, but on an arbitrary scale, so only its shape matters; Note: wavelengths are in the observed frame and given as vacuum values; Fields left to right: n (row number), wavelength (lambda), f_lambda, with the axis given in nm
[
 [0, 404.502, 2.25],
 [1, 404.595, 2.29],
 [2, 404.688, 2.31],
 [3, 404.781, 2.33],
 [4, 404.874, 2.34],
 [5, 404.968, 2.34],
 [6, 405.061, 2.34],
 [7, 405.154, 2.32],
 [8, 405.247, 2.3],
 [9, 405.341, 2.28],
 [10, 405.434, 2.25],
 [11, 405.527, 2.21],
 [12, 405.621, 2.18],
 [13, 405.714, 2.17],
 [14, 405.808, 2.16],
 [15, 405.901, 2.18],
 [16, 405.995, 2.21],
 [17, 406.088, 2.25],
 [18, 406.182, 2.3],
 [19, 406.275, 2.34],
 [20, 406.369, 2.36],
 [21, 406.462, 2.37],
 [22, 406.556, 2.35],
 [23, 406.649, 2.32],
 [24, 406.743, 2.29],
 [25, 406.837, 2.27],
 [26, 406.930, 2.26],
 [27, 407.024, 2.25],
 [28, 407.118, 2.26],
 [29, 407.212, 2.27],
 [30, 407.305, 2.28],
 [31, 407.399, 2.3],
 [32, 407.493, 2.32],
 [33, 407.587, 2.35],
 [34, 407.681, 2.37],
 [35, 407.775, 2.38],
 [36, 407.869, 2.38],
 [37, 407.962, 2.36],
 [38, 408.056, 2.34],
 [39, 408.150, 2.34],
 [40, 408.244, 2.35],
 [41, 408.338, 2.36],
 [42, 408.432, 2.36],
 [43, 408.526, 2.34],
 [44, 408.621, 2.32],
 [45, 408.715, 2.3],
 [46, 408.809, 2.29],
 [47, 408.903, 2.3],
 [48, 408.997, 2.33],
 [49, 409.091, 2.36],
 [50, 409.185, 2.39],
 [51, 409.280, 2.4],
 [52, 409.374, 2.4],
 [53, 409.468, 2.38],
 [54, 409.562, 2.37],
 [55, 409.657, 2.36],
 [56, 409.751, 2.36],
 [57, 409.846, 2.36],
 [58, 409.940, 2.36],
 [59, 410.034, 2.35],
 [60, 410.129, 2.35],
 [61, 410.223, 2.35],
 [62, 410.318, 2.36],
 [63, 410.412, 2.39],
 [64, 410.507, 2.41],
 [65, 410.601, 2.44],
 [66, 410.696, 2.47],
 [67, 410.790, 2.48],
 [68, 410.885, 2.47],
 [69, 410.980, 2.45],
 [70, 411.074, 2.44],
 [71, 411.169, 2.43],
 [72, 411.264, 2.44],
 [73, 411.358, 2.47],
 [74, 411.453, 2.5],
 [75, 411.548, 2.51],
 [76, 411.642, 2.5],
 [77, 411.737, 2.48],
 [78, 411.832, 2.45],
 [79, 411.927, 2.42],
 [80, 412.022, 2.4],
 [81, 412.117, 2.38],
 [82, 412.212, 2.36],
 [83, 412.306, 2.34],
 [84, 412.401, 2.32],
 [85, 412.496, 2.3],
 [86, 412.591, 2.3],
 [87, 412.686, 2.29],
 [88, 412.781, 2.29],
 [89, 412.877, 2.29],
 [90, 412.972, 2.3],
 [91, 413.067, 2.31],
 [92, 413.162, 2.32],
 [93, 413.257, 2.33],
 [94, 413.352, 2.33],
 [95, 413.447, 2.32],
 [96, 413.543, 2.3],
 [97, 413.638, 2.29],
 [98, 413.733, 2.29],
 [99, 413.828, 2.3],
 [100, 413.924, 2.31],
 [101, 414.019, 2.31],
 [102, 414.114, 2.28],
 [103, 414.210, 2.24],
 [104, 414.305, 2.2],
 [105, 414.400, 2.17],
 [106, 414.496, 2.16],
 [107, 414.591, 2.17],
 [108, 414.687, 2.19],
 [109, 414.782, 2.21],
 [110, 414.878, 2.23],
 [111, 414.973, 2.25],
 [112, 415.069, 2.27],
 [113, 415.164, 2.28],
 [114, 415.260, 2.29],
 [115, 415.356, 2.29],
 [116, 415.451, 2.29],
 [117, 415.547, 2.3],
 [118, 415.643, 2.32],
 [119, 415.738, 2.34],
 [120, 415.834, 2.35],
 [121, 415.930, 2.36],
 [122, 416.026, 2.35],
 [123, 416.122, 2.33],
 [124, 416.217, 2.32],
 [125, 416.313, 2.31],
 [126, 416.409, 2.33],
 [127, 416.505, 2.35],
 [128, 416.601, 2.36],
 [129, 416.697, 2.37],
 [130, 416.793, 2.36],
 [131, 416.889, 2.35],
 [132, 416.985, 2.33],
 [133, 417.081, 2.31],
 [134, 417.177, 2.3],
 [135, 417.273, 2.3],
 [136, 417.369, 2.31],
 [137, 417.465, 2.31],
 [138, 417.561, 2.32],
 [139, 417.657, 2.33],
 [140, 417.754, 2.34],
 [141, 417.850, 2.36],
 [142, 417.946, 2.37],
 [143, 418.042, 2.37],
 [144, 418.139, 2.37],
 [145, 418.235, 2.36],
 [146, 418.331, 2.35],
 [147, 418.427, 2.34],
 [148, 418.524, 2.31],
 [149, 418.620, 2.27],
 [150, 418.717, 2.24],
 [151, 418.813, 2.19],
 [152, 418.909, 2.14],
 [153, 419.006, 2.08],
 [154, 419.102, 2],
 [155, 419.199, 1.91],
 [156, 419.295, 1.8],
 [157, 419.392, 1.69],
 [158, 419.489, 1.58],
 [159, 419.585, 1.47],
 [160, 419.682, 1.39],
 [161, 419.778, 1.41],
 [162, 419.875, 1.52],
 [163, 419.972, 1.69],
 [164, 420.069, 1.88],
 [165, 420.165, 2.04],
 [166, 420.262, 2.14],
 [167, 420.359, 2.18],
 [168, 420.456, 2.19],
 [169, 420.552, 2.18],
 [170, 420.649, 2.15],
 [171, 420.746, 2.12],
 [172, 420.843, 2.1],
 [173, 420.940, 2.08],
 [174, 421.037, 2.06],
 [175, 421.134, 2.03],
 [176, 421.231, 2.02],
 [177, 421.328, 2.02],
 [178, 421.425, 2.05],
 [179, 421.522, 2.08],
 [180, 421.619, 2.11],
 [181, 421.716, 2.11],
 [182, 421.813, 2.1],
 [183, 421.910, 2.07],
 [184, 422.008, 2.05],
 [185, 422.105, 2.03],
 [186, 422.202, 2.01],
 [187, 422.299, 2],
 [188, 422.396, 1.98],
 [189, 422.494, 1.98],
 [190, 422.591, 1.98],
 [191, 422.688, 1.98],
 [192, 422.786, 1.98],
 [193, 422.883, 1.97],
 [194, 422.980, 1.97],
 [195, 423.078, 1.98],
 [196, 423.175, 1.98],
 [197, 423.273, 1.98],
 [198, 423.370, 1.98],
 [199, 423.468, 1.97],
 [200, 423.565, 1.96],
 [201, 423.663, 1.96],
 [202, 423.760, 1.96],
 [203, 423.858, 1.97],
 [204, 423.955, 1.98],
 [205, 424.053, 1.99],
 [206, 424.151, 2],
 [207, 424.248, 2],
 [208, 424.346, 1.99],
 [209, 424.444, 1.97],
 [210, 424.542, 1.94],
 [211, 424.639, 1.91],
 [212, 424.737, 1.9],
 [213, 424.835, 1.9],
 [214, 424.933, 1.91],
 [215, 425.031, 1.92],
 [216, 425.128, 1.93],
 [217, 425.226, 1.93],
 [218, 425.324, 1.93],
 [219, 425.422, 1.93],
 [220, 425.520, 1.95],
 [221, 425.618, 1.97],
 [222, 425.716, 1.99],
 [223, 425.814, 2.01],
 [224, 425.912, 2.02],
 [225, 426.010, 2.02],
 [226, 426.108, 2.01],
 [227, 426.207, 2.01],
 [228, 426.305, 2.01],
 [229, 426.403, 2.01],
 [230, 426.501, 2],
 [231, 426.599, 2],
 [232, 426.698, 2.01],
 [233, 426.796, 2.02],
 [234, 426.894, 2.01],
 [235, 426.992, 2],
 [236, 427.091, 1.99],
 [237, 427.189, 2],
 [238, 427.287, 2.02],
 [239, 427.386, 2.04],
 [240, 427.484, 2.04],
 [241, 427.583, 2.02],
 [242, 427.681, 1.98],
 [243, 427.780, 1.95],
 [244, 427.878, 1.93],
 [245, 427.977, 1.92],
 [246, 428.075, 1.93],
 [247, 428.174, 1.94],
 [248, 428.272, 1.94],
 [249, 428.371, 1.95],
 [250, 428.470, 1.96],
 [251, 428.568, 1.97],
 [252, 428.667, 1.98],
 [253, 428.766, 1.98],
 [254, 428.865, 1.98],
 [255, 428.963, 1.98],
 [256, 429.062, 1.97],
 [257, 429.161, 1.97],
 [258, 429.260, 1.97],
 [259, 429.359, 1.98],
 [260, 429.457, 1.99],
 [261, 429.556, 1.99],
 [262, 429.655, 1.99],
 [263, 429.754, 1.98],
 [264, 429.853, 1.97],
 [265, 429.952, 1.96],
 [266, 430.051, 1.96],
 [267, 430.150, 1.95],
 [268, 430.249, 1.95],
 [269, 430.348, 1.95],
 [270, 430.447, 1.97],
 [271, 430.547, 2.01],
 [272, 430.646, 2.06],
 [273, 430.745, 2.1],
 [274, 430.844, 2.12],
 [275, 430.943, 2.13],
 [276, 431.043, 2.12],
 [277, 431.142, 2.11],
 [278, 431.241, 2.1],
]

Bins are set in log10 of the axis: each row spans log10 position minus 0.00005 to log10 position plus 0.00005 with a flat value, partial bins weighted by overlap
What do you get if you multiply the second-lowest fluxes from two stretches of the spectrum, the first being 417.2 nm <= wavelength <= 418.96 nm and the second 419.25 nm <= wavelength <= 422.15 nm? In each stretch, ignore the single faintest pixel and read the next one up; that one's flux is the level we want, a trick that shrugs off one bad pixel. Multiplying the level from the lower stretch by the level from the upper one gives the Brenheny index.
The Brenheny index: 3.1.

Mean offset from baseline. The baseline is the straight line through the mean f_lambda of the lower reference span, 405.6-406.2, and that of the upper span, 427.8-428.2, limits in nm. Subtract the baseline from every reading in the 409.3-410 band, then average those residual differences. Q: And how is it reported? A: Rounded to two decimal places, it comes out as 0.21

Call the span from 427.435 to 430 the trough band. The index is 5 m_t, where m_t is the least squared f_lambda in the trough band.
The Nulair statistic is 18.4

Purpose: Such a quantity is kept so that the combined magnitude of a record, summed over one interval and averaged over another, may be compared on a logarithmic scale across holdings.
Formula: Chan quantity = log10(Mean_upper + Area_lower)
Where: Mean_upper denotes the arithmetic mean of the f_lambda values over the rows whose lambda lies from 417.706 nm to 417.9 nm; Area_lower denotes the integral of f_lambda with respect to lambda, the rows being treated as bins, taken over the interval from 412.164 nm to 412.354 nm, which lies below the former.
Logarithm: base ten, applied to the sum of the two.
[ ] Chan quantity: 0.45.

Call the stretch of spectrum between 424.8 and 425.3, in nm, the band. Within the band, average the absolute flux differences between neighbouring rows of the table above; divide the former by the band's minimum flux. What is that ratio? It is 0.0039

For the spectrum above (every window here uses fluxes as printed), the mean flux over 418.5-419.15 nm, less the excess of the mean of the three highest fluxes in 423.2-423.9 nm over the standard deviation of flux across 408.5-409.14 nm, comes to 0.22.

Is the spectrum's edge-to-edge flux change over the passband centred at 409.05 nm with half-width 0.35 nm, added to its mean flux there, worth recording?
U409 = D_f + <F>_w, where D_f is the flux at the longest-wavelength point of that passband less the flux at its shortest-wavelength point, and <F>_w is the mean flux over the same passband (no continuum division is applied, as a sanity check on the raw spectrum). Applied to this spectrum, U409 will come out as 2.45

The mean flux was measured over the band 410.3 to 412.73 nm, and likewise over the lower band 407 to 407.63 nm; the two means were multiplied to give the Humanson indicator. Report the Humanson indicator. 5.53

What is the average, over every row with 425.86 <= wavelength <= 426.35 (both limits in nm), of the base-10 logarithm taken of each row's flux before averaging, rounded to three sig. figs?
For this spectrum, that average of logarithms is 0.304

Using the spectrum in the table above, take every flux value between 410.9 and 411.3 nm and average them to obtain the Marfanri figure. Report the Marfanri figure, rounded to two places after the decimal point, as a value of 2.44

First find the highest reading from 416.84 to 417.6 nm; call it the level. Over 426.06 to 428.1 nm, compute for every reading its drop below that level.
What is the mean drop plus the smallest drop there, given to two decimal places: 0.66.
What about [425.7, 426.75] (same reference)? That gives 0.67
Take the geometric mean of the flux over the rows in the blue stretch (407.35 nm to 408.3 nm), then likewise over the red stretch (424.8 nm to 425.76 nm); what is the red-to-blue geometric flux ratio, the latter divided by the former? 0.82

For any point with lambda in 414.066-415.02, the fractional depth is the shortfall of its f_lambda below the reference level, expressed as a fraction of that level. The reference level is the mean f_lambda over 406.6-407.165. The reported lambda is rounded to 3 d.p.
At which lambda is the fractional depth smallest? 414.114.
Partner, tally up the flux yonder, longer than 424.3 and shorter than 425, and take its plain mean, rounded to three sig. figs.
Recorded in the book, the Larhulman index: 1.93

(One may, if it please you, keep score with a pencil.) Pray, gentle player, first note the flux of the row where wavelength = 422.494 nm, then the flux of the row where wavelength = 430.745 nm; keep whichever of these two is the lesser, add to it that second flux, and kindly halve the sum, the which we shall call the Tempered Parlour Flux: 2.0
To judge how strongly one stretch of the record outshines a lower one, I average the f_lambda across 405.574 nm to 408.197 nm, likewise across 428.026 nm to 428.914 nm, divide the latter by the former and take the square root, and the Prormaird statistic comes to 0.924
